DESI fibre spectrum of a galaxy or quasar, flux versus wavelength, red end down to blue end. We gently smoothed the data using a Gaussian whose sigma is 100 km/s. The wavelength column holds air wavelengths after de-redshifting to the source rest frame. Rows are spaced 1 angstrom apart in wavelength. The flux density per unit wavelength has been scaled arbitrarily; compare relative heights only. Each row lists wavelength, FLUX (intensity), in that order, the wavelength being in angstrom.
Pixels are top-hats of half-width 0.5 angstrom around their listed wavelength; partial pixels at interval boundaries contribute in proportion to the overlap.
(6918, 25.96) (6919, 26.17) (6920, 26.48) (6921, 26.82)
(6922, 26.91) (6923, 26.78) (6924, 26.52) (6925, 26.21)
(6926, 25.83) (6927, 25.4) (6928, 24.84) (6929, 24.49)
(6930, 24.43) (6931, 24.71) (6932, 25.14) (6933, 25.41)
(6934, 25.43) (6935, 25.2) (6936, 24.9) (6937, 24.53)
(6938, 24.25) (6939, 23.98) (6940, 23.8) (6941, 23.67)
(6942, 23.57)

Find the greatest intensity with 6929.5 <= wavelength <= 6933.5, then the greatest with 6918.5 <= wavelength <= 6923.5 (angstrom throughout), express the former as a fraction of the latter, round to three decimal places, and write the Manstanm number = 0.944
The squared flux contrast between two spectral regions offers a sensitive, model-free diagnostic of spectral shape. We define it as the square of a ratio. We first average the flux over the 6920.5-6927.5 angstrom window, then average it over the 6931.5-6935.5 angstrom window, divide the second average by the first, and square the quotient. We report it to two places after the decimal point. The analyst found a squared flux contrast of 0.92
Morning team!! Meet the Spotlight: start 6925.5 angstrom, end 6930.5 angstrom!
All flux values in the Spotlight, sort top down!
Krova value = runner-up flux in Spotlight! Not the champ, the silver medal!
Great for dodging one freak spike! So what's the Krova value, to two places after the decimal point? 25.40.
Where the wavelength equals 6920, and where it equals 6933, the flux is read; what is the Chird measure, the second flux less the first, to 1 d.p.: -1.1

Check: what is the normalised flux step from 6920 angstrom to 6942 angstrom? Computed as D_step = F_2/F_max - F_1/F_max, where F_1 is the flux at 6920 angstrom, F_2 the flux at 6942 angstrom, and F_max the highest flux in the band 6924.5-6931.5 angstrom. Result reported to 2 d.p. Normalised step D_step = -0.11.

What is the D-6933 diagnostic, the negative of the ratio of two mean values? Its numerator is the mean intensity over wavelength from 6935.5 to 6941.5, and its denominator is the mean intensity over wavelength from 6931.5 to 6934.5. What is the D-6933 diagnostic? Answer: -0.955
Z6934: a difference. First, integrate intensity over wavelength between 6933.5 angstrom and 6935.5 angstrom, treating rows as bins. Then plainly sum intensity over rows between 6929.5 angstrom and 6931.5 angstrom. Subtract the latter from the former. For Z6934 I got 1.5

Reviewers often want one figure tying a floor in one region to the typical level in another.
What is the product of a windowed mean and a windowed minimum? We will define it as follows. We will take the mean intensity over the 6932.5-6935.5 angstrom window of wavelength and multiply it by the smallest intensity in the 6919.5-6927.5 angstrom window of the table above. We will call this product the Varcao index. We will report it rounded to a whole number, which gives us 644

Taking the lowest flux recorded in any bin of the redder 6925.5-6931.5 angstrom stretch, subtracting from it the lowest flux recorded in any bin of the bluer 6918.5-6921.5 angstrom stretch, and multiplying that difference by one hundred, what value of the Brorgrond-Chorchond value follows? -174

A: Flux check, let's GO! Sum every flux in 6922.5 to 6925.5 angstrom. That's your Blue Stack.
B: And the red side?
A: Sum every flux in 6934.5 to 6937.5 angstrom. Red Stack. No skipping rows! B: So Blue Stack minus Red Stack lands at 5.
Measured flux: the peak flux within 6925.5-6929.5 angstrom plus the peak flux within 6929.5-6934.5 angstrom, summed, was 51.3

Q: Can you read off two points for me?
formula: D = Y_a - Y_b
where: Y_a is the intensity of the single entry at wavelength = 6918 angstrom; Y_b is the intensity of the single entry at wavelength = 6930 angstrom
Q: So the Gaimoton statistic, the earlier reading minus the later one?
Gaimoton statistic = 1.53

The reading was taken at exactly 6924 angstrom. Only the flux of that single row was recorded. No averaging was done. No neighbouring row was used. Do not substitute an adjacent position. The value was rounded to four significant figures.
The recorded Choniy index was 26.52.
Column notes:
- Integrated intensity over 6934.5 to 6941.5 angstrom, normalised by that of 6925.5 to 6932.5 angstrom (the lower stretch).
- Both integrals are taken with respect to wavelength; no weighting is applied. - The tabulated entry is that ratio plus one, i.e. 1.97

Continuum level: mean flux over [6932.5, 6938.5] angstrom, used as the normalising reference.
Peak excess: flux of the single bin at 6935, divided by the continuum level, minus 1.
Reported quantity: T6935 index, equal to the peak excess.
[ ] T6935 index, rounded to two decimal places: 0.01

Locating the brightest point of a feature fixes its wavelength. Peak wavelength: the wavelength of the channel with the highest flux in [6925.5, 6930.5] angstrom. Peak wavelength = 6926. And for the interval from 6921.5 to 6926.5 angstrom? 6922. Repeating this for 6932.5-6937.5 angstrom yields 6934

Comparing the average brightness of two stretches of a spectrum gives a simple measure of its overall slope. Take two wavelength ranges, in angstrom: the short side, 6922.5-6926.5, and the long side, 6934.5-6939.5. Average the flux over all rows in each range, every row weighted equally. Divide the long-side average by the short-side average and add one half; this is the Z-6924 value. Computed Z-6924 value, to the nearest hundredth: 1.43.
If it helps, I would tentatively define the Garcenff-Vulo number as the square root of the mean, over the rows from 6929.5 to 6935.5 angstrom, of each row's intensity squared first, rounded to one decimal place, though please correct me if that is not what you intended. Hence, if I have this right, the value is 25.1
